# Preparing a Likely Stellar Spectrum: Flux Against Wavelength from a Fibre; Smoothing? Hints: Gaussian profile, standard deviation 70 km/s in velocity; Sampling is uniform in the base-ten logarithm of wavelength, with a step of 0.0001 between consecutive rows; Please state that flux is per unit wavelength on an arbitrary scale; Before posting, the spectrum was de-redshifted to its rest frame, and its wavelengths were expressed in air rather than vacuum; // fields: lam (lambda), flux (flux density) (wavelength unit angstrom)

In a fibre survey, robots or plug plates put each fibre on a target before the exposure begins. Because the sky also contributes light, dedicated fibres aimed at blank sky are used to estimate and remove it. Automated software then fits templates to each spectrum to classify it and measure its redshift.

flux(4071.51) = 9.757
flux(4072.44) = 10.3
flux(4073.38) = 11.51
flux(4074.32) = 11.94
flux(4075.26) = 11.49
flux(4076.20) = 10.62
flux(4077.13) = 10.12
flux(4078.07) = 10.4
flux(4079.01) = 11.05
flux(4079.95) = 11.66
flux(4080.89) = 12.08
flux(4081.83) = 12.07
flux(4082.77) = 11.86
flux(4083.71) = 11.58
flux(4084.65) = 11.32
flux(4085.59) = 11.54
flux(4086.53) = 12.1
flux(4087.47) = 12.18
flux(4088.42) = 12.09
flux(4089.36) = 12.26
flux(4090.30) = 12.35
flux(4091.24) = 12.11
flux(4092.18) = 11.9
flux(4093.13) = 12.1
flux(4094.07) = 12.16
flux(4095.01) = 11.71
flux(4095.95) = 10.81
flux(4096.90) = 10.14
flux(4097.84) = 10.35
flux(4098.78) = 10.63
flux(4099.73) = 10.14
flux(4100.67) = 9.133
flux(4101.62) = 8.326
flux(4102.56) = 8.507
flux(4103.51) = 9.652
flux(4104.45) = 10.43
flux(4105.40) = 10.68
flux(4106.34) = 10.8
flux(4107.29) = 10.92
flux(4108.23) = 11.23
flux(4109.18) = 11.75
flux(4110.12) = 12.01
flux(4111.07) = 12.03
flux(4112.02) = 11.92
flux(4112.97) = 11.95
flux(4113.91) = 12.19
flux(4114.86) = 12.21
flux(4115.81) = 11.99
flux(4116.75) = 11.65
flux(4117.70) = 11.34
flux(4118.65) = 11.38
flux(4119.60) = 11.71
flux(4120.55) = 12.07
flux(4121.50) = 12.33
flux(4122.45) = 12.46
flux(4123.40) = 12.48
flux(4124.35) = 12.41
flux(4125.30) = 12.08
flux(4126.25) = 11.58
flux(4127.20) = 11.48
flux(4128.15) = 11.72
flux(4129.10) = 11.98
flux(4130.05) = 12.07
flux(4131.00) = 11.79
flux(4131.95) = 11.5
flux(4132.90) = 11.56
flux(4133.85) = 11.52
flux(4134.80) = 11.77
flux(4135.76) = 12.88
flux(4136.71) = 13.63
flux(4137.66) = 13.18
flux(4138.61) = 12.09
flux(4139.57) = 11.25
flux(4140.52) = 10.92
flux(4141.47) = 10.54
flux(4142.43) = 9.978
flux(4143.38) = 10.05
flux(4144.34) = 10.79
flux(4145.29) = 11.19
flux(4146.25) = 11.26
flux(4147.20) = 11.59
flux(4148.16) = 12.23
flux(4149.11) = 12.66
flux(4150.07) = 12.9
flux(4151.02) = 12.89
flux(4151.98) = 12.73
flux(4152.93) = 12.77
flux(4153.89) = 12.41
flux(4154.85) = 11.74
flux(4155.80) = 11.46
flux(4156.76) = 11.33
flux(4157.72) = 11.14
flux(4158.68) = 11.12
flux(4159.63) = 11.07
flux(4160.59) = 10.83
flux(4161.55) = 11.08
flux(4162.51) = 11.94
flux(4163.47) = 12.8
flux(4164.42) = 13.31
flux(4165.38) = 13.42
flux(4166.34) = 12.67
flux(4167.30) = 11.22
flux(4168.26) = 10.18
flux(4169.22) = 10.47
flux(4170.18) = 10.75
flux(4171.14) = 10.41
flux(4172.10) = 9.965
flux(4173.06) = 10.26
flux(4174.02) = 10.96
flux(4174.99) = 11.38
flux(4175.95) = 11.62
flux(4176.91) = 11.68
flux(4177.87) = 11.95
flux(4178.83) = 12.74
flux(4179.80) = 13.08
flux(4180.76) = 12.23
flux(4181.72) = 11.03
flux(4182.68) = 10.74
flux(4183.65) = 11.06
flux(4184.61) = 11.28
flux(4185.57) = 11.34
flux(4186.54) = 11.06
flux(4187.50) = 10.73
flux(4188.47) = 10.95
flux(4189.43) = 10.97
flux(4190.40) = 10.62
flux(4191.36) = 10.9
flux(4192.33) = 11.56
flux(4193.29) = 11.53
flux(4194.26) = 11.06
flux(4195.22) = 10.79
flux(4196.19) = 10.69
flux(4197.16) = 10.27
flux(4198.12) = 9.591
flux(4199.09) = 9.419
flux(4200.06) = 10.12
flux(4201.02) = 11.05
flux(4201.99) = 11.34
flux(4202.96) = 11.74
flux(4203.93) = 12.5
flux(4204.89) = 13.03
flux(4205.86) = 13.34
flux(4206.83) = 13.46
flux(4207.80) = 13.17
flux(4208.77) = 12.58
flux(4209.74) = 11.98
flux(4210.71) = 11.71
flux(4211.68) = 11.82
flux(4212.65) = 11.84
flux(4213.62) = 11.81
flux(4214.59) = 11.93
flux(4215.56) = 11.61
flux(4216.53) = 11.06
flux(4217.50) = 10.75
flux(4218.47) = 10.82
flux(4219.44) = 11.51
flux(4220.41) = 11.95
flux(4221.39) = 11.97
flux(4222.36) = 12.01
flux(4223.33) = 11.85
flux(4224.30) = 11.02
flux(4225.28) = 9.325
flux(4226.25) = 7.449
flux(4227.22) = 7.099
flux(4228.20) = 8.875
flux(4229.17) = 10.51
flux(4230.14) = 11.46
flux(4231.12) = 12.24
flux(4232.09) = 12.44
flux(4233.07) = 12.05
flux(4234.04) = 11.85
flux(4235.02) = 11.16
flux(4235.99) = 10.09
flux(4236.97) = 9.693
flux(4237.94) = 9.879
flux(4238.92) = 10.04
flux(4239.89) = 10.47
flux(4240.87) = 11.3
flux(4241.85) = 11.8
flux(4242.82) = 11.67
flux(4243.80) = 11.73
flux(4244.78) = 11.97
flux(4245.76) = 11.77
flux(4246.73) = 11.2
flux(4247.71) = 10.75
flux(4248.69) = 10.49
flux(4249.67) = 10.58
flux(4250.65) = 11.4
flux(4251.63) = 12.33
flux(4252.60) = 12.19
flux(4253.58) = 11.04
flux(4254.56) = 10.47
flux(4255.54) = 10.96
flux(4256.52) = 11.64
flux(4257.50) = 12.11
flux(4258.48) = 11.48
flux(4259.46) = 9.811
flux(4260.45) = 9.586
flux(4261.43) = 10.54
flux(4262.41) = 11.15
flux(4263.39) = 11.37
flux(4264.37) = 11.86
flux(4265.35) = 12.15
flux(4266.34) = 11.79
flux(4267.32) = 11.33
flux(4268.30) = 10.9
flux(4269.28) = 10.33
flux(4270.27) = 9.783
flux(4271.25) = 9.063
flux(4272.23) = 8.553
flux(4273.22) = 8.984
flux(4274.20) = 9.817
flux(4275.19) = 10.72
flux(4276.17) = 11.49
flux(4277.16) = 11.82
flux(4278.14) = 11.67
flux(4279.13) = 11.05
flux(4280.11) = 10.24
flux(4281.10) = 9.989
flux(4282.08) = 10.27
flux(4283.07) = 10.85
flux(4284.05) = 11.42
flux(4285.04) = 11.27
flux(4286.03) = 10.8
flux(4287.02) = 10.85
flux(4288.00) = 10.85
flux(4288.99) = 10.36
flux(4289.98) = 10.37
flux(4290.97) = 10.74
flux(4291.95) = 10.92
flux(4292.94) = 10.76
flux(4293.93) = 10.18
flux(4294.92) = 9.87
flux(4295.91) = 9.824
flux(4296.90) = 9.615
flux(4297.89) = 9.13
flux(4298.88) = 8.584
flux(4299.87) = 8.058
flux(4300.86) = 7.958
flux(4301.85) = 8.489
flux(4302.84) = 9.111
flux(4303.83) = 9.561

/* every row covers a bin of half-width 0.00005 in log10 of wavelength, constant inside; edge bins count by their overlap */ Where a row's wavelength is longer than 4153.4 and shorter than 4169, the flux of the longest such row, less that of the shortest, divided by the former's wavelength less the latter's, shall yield -0.16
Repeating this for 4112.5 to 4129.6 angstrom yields 0.00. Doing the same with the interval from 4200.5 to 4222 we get 0.05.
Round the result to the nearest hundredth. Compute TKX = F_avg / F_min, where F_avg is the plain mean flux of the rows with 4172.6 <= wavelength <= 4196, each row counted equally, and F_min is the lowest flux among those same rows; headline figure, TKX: 1.10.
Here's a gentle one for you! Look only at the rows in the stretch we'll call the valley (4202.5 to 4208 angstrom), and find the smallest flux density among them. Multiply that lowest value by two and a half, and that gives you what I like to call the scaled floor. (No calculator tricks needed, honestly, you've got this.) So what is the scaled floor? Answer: 29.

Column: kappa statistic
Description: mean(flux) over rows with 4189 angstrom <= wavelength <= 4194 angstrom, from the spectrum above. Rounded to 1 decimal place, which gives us 11.1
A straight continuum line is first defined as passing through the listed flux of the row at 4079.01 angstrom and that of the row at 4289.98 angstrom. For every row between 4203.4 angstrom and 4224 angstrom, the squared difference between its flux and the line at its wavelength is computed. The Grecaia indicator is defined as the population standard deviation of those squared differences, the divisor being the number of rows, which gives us 2.3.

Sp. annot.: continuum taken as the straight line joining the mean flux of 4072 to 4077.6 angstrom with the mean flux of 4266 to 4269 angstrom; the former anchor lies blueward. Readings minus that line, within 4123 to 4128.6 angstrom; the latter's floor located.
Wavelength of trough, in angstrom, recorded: 4127.20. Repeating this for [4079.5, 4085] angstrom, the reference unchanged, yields 4084.65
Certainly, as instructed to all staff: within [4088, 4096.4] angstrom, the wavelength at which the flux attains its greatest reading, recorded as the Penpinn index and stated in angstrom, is 4090.30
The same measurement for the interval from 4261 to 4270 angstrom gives 4265.35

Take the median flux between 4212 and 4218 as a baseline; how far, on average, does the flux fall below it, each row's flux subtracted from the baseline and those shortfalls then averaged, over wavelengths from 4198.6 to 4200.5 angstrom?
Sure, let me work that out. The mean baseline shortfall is 1.9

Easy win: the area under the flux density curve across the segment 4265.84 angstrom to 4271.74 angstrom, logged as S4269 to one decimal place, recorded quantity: 62.1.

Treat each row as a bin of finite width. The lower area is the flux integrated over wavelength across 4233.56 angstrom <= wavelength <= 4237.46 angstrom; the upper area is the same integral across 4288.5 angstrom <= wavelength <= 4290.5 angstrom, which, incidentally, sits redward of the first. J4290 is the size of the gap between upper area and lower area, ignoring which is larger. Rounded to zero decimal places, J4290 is 21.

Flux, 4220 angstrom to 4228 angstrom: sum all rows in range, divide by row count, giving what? 10.3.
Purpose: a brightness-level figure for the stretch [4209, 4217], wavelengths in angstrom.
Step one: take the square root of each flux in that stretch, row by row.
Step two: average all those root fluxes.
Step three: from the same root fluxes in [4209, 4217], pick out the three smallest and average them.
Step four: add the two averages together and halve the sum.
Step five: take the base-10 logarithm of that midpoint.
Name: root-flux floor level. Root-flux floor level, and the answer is 0.532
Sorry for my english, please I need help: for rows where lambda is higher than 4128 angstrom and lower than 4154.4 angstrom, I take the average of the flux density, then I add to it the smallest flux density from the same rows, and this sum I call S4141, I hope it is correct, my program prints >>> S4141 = 21.8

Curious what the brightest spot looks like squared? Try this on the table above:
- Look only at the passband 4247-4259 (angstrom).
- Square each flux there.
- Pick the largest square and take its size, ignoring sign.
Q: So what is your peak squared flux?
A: 152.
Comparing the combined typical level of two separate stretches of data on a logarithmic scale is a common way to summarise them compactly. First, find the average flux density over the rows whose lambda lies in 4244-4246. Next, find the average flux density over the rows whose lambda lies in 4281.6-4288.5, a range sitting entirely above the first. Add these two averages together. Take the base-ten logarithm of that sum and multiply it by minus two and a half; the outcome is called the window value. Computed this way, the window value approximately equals -3.39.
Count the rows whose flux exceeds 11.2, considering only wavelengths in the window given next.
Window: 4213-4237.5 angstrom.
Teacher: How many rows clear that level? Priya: 13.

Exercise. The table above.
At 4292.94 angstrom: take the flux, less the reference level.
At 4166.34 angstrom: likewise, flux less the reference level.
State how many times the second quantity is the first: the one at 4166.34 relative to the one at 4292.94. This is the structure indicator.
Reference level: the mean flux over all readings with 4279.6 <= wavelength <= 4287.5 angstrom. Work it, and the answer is 40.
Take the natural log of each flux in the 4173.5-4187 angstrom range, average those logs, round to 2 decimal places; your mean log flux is 2.45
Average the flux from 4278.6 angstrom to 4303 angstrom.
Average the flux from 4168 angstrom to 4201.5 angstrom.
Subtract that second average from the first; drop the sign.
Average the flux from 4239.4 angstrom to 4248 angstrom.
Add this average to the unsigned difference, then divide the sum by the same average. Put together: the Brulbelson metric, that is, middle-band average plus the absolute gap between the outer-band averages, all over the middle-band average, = 1.08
